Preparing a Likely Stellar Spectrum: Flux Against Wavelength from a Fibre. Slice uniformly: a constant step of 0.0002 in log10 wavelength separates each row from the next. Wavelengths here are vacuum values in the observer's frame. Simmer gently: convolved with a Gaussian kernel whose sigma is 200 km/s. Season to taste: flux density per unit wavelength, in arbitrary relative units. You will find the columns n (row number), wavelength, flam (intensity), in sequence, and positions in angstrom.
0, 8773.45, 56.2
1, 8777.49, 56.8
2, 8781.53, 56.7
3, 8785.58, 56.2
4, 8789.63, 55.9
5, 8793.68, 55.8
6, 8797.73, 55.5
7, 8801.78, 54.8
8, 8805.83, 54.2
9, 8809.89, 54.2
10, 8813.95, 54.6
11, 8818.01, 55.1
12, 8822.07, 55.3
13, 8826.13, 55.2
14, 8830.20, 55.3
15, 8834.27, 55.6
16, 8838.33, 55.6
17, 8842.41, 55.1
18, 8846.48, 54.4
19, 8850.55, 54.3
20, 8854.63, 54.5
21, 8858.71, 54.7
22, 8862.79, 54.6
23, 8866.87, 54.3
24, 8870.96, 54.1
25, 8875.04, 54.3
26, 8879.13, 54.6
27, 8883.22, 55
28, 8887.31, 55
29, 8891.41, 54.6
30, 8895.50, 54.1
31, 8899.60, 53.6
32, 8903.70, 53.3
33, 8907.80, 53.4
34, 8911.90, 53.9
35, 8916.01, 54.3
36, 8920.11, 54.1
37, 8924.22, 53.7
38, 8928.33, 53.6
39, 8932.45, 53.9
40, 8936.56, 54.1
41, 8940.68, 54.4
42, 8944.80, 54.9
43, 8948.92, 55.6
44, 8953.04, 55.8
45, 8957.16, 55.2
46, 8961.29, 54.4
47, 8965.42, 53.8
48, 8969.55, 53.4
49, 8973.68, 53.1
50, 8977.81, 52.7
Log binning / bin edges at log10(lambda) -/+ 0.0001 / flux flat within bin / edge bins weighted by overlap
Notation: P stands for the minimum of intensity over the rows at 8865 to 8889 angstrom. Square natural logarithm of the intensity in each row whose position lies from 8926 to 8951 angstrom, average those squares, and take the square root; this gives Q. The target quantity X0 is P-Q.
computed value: 50.1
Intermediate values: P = 54.1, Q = 4.00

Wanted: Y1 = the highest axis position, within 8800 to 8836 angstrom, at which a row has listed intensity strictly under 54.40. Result 8809.89 angstrom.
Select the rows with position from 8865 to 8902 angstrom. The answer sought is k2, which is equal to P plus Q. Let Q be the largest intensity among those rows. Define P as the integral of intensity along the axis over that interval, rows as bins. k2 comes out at 2067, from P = 2012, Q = 55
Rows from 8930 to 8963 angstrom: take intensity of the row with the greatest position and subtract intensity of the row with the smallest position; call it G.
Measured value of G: 0.5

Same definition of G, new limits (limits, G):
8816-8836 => 0.5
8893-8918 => 0.2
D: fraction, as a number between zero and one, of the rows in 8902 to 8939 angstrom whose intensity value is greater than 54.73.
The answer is 0.0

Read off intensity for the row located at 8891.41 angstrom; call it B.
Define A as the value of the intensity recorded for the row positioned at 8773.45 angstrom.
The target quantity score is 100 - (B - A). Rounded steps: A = 56.2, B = 54.6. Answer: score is 102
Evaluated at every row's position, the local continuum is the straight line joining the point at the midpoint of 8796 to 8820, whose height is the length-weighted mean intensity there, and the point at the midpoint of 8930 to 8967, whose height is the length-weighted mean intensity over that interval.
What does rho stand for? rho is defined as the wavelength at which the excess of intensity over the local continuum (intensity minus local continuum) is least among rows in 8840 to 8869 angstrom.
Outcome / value 8850.55 angstrom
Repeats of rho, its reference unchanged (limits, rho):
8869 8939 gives 8903.70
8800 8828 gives 8805.83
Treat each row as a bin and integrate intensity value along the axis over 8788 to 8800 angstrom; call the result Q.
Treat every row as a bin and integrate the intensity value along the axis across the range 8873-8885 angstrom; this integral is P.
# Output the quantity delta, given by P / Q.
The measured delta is 0.98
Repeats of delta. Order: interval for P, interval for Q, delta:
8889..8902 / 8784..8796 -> 1.05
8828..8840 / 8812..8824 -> 1.01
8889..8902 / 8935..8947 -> 1.08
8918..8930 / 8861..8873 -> 0.99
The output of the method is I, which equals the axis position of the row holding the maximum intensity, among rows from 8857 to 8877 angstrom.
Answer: 8858.71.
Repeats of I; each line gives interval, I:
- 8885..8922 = 8887.31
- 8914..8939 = 8916.01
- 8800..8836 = 8834.27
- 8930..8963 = 8953.04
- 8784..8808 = 8785.58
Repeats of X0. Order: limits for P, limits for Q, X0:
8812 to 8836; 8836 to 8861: 50.6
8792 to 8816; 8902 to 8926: 50.2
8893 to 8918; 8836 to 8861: 49.3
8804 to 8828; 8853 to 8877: 50.2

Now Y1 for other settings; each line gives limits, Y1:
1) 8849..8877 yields 8875.04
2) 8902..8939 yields 8936.56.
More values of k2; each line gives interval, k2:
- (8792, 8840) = 2701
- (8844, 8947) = 5641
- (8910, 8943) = 1836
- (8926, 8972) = 2560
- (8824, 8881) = 3177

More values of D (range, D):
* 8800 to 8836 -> 0.7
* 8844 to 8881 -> 0.0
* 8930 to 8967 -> 0.4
